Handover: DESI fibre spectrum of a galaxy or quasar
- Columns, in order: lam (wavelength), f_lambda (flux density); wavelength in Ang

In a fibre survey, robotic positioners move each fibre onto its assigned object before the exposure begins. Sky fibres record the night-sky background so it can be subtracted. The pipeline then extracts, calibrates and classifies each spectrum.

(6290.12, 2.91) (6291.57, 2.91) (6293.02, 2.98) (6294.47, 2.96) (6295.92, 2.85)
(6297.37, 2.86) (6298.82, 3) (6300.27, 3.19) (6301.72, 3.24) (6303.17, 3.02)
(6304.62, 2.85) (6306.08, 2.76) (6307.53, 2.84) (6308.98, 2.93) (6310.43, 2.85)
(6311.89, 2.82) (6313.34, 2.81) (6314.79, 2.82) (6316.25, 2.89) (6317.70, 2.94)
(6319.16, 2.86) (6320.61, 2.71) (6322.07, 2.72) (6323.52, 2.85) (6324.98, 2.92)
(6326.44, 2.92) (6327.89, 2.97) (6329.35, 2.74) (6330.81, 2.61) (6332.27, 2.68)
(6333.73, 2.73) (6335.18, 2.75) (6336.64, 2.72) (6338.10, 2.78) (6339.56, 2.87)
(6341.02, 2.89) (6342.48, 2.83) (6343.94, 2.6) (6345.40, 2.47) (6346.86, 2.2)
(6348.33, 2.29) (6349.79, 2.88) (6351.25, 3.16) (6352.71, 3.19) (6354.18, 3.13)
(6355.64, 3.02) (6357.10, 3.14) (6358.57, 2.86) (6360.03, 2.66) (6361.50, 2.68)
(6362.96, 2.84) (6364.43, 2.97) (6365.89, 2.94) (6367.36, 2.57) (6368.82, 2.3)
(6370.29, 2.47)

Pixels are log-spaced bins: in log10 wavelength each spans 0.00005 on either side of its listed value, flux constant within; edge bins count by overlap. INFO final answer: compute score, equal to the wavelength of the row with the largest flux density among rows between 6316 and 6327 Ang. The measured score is 6317.70 Ang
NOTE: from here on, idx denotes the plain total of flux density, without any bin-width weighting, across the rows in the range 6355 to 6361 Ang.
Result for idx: 11.7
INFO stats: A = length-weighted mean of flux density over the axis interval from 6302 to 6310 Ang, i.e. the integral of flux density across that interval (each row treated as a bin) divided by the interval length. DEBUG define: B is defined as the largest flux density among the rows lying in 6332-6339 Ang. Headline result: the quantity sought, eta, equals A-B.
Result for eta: 0.12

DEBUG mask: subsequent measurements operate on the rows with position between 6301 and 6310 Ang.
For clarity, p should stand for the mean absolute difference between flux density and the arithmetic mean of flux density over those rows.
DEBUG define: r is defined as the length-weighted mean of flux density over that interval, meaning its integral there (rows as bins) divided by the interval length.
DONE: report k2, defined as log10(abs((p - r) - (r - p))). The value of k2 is 0.750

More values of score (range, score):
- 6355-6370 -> 6357.10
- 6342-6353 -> 6352.71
